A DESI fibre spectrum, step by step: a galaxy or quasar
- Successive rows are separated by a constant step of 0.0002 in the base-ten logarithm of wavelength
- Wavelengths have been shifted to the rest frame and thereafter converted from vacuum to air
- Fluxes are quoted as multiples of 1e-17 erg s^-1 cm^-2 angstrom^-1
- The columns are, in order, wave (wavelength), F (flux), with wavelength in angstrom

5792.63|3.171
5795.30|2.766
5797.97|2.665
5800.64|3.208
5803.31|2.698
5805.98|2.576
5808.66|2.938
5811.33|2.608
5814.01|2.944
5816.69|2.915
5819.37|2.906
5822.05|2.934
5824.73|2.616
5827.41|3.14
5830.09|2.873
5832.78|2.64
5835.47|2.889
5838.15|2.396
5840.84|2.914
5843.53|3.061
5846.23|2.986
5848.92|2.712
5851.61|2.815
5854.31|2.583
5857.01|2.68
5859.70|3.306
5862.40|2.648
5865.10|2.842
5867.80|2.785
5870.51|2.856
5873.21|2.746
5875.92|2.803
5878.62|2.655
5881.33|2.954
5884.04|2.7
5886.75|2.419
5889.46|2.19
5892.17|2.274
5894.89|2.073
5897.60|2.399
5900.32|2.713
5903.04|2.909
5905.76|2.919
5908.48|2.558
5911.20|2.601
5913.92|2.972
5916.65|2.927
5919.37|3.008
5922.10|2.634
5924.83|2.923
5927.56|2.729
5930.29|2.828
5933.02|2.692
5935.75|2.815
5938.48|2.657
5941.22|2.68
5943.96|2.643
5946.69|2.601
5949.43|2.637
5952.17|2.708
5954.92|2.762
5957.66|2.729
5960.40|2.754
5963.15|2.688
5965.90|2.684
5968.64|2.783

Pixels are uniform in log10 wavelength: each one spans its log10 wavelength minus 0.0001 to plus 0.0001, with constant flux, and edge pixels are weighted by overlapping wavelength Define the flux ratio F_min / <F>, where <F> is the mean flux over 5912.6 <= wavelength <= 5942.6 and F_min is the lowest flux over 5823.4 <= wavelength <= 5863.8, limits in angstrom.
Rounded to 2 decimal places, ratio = 0.85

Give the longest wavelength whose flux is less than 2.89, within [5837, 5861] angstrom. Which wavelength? 5857.01 angstrom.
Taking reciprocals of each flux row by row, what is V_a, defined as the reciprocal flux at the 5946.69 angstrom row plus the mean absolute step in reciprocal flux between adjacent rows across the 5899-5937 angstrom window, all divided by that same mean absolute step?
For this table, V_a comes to 17.7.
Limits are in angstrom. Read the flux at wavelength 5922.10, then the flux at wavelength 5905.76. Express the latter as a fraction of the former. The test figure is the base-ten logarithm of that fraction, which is 0.04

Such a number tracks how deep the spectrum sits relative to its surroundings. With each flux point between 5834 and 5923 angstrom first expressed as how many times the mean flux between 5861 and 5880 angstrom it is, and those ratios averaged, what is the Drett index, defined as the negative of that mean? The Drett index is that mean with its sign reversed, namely -0.99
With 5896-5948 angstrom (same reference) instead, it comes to -0.99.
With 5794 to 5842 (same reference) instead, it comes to -1.02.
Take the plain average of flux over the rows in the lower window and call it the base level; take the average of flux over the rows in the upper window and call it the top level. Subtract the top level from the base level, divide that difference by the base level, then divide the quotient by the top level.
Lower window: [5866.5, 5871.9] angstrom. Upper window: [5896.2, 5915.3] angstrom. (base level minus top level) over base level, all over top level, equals 0.013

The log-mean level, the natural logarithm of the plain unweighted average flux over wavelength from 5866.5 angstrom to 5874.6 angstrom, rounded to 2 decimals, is 1.03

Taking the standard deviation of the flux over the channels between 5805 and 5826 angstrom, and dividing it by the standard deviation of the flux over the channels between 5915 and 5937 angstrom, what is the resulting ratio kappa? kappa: 1.3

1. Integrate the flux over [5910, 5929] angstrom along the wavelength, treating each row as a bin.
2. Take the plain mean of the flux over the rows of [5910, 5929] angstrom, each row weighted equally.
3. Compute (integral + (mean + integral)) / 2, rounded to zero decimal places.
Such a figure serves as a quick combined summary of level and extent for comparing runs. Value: 55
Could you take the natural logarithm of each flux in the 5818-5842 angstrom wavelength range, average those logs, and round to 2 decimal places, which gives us 1.03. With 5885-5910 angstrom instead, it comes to 0.91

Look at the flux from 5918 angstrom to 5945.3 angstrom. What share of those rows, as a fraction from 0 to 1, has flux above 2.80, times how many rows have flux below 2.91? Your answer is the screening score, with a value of 3.2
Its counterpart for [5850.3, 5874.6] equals 3.6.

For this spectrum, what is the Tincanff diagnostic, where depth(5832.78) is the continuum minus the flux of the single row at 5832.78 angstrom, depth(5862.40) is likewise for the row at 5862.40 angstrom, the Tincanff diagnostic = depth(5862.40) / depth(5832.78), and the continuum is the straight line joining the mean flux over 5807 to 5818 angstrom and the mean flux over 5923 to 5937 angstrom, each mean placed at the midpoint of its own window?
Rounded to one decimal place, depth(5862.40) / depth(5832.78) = 0.9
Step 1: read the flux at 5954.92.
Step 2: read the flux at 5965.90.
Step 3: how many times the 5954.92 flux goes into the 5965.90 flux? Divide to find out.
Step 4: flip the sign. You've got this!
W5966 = -0.97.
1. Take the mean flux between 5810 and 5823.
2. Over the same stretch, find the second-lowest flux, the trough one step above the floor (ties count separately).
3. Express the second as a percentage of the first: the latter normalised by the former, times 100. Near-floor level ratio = 102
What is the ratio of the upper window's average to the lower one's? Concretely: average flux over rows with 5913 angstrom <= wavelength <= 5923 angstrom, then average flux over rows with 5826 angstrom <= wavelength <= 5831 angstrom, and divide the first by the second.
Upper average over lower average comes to 0.96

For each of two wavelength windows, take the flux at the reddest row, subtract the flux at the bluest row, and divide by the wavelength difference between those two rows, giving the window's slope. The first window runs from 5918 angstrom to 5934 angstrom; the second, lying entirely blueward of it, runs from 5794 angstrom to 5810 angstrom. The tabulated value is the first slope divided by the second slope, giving -2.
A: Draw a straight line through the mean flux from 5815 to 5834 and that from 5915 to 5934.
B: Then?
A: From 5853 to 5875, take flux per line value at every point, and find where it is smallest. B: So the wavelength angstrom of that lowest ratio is 5854.31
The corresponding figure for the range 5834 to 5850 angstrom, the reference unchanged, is 5838.15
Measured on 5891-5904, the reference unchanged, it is 5894.89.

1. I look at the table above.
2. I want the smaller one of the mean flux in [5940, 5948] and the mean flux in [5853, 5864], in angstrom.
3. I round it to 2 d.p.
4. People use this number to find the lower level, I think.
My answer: 2.64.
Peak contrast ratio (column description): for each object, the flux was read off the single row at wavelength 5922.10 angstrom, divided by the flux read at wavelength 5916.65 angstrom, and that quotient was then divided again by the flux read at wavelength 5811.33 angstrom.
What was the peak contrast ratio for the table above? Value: 0.345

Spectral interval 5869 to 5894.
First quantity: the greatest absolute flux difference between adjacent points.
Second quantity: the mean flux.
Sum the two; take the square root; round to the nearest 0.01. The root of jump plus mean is 1.71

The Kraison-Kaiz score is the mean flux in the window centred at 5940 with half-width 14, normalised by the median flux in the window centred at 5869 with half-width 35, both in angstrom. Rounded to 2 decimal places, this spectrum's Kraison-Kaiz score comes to 0.99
